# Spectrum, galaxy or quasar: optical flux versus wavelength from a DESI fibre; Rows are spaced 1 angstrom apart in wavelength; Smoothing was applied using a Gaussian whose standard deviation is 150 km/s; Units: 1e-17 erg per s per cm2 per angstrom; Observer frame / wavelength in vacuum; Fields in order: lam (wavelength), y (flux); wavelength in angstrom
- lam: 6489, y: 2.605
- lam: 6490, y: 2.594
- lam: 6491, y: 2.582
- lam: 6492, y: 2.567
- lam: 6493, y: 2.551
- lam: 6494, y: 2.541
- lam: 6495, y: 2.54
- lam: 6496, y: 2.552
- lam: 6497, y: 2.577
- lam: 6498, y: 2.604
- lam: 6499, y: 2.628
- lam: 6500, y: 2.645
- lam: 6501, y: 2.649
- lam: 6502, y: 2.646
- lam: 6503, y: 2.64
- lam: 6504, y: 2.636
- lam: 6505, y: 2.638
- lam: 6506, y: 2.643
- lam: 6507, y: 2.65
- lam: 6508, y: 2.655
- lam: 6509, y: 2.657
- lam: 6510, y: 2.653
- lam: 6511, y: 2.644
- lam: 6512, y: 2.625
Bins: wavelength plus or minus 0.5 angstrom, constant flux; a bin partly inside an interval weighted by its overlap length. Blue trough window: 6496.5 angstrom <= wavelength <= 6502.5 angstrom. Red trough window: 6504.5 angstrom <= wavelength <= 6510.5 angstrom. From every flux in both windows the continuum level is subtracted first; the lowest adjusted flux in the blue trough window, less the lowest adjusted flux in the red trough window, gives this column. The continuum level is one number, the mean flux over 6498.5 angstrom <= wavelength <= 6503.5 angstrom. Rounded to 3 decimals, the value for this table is -0.061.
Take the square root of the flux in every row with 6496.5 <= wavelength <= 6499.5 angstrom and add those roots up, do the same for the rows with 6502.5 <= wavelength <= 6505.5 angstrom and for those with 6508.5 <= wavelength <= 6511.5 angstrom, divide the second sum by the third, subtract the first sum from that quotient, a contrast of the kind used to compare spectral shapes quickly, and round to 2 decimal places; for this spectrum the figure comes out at -3.84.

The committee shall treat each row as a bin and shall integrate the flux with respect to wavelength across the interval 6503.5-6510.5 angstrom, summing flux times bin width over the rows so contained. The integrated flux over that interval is 18.5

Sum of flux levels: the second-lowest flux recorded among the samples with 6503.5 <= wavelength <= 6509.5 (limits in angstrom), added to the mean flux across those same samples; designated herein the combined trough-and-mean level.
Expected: 5.28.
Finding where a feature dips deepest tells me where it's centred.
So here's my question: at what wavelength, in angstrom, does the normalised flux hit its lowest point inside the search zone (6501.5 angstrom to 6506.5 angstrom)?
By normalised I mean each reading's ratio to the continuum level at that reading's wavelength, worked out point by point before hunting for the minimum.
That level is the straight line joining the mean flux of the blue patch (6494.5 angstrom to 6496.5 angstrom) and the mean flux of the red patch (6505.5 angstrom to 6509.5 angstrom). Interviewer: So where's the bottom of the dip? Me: 6506 angstrom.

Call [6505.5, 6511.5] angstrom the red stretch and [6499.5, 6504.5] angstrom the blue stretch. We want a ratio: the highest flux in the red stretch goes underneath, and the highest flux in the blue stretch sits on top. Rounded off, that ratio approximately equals 1.00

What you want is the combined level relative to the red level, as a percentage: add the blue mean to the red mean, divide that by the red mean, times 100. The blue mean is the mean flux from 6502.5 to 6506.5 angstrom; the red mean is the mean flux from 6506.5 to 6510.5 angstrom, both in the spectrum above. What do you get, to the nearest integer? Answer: 199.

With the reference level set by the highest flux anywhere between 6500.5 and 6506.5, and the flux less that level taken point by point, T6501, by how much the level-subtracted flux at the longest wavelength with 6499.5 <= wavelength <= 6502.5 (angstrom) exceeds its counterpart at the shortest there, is 0.00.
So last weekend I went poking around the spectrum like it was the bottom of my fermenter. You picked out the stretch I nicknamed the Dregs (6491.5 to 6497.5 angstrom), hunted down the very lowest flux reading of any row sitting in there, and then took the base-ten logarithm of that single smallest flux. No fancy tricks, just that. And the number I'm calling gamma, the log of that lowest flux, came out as 0.405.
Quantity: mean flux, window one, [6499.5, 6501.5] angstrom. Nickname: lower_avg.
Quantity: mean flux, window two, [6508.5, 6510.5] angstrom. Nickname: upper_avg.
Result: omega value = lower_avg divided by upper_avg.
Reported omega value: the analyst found 1.00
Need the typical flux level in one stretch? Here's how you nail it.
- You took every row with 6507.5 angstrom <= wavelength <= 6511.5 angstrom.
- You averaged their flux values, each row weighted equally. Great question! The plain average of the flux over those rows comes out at 2.65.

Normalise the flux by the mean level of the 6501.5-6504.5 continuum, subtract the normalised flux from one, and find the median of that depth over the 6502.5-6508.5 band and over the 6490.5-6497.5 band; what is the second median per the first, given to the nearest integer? -106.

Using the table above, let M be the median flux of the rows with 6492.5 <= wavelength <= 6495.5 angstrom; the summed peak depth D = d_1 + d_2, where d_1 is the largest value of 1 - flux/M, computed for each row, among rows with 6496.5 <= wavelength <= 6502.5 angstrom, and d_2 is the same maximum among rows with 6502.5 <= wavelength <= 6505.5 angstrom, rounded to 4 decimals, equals -0.0516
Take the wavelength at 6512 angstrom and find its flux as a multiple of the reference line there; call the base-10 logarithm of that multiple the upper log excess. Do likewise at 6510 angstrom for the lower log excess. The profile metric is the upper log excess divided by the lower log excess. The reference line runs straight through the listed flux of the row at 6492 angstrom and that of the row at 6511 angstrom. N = -1.8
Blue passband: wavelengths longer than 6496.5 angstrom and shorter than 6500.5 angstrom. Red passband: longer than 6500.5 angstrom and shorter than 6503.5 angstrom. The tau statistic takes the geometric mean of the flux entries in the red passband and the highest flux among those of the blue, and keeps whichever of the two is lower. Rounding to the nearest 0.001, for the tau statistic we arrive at 2.645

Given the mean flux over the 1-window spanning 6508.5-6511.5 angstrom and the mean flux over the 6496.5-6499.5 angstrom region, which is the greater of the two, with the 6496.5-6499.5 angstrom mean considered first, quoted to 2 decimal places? 2.65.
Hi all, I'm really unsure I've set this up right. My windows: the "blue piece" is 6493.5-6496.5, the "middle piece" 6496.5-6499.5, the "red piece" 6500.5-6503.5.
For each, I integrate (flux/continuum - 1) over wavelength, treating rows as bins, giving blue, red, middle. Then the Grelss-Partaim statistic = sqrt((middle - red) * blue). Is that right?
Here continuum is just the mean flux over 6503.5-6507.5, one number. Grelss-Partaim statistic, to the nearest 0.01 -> 0.07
